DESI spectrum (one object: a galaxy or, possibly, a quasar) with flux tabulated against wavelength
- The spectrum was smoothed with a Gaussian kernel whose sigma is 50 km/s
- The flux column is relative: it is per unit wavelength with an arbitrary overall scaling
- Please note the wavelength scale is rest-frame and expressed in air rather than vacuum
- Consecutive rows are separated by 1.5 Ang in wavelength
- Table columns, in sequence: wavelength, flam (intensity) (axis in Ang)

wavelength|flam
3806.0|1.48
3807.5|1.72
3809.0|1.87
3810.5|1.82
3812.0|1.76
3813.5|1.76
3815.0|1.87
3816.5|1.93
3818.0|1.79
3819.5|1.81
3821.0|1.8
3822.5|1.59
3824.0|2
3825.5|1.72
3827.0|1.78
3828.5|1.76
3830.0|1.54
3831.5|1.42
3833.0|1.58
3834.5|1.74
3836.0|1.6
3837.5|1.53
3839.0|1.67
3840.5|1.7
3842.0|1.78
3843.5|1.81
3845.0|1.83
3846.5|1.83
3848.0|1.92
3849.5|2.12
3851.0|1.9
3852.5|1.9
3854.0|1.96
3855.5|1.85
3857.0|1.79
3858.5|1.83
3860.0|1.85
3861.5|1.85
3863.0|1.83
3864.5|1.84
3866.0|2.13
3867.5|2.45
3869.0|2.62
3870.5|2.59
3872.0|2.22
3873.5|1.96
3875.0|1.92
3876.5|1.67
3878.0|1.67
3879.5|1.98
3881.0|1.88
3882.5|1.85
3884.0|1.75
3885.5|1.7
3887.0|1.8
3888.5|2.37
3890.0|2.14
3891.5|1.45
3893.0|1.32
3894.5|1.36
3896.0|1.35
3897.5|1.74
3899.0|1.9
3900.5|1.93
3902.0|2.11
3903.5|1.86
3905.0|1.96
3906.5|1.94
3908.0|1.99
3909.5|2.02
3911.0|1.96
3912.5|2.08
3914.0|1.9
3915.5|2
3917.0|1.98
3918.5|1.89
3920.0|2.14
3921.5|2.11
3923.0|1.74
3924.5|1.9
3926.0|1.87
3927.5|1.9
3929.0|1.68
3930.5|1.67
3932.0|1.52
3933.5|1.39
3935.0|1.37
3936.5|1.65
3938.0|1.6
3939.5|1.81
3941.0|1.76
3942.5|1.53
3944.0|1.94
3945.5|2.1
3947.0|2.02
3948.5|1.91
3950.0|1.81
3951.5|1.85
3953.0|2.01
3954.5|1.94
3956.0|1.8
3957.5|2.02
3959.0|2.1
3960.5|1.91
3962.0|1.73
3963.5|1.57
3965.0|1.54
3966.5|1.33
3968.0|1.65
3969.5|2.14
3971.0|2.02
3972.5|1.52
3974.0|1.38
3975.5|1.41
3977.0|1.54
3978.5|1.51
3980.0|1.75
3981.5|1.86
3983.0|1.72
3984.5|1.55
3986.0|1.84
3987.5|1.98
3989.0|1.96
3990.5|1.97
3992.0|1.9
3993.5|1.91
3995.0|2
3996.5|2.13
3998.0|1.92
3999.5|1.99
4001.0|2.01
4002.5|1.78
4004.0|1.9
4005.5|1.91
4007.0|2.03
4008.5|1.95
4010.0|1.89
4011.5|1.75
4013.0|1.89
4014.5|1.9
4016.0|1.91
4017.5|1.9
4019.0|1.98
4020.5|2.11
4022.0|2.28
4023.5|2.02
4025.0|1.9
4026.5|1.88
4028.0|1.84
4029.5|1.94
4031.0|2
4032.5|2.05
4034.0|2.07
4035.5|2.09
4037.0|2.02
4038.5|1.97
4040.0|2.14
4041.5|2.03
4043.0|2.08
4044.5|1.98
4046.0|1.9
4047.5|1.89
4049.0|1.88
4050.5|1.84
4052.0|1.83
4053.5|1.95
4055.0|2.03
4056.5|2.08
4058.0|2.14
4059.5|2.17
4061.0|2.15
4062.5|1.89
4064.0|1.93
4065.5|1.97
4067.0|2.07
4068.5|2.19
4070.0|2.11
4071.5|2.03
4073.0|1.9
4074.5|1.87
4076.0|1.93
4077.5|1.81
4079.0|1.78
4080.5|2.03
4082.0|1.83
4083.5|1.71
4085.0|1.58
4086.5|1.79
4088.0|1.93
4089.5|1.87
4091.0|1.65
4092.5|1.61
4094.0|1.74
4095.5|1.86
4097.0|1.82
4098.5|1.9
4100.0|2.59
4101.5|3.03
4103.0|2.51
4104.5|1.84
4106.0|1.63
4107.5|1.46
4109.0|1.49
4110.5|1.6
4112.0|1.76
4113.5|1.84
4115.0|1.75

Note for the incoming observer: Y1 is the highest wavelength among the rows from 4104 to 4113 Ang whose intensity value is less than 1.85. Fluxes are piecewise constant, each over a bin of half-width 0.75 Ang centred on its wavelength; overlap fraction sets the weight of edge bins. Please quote 4112.0 Ang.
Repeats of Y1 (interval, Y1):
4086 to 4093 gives 4092.5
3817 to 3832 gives 3831.5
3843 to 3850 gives 3846.5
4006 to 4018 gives 4011.5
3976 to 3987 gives 3986.0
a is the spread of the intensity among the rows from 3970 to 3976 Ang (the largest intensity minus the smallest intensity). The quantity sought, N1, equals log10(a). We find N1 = -0.19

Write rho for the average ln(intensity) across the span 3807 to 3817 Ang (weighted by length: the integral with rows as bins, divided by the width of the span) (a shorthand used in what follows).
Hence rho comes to 0.60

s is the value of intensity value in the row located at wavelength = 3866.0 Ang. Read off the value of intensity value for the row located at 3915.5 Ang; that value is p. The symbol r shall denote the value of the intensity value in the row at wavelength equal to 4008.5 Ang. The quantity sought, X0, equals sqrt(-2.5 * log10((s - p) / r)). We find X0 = 1.71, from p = 2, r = 1.95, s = 2.13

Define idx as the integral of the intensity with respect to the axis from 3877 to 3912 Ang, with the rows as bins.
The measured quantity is 64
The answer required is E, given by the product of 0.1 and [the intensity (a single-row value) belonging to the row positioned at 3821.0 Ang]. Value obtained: 0.180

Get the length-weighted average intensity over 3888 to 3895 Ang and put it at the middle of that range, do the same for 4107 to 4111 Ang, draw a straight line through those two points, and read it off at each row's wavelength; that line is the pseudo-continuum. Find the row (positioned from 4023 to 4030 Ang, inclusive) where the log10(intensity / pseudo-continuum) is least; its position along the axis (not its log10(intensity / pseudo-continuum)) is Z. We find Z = 4028.0 Ang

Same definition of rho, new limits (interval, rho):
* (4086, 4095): 0.57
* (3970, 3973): 0.59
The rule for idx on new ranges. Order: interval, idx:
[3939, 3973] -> 62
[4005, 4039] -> 67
